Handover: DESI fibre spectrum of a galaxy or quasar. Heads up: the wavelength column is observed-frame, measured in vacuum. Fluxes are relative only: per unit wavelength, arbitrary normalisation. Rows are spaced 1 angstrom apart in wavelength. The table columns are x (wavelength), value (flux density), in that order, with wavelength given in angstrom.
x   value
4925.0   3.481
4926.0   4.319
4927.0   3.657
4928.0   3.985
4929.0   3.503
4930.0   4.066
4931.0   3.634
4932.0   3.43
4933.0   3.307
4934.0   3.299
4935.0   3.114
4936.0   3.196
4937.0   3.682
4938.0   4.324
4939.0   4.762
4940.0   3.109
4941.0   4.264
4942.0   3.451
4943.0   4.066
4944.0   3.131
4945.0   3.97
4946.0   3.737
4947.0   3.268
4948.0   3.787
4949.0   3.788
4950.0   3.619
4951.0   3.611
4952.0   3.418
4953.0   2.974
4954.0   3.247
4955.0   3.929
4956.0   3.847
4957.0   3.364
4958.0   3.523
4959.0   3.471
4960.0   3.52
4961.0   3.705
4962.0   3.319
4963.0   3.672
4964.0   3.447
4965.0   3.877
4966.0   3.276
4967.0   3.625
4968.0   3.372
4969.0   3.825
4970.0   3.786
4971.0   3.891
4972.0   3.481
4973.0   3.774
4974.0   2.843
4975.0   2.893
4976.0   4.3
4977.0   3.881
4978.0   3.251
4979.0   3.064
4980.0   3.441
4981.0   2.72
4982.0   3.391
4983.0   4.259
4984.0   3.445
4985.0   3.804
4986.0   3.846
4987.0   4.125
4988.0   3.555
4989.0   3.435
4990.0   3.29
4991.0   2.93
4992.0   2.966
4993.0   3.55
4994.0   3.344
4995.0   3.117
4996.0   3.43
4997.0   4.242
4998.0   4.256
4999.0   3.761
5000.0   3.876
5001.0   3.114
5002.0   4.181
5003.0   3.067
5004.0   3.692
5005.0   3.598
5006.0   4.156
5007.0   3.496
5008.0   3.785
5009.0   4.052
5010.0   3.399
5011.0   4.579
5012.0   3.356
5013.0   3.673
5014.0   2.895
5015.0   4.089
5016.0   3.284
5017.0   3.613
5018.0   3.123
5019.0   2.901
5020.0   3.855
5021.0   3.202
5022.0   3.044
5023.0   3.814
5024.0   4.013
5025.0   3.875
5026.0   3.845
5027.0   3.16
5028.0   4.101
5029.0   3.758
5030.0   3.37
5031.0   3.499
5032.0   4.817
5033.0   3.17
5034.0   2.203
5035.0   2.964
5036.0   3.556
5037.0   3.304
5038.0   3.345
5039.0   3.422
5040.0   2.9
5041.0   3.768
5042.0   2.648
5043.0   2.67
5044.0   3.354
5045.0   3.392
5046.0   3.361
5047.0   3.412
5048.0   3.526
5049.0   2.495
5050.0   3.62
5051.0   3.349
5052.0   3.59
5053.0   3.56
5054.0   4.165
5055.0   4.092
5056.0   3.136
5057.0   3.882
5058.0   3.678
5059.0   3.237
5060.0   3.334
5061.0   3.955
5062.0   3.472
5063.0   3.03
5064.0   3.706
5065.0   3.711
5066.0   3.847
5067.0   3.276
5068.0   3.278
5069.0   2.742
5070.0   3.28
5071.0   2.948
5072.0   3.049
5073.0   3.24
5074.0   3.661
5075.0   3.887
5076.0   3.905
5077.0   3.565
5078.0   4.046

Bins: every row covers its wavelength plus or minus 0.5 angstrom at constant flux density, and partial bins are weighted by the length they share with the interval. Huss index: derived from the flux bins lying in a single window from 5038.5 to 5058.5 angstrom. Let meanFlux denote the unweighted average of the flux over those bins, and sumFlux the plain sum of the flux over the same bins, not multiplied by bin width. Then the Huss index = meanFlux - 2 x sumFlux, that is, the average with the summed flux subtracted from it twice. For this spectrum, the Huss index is -133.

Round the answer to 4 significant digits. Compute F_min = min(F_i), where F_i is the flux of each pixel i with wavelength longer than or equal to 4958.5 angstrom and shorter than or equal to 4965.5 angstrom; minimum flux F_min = 3.319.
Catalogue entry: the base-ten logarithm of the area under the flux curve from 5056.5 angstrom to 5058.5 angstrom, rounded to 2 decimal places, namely 0.88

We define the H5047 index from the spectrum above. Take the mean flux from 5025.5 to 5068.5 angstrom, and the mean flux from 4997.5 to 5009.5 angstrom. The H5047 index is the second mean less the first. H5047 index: 0.31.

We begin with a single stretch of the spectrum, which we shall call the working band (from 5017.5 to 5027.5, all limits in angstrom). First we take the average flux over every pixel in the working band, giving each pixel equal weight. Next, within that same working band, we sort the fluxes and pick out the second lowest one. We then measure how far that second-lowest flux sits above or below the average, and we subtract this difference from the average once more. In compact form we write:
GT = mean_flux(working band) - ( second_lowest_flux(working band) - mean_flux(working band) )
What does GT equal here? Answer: 3.9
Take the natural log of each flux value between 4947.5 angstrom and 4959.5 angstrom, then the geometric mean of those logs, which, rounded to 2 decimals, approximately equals 1.26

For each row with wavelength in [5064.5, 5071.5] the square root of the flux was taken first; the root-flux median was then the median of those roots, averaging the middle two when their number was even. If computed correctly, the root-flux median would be 1.81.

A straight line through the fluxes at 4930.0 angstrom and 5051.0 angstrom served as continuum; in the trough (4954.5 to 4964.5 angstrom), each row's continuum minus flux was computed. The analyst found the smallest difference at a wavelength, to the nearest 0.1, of 4955.0 angstrom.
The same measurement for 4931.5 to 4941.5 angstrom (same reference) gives 4939.0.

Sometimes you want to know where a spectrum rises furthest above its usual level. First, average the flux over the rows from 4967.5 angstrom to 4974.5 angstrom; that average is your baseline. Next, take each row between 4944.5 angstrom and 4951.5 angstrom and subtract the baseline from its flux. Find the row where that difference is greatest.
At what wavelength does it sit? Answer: 4945.0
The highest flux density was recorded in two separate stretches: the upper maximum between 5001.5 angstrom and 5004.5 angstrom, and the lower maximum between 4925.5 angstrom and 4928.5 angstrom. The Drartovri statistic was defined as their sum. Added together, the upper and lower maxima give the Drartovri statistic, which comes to 8.50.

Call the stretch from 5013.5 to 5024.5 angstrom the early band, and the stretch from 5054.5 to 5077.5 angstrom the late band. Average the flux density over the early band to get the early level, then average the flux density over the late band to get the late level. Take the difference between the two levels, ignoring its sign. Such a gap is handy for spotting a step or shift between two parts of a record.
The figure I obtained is 0.04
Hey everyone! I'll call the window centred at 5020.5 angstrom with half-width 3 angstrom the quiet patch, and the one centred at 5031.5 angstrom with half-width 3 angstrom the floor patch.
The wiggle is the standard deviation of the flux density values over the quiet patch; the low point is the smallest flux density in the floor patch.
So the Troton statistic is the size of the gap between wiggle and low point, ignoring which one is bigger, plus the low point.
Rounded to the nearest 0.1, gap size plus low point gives 4.0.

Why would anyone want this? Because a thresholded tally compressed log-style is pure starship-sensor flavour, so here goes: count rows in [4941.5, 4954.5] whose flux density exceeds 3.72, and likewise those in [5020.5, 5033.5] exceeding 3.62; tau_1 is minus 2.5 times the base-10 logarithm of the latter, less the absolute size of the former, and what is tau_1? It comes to -7.1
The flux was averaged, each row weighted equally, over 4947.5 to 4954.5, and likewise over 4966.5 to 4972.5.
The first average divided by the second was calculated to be 0.95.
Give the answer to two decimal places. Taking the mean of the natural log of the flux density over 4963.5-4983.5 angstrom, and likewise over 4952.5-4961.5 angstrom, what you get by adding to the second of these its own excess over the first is 1.25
